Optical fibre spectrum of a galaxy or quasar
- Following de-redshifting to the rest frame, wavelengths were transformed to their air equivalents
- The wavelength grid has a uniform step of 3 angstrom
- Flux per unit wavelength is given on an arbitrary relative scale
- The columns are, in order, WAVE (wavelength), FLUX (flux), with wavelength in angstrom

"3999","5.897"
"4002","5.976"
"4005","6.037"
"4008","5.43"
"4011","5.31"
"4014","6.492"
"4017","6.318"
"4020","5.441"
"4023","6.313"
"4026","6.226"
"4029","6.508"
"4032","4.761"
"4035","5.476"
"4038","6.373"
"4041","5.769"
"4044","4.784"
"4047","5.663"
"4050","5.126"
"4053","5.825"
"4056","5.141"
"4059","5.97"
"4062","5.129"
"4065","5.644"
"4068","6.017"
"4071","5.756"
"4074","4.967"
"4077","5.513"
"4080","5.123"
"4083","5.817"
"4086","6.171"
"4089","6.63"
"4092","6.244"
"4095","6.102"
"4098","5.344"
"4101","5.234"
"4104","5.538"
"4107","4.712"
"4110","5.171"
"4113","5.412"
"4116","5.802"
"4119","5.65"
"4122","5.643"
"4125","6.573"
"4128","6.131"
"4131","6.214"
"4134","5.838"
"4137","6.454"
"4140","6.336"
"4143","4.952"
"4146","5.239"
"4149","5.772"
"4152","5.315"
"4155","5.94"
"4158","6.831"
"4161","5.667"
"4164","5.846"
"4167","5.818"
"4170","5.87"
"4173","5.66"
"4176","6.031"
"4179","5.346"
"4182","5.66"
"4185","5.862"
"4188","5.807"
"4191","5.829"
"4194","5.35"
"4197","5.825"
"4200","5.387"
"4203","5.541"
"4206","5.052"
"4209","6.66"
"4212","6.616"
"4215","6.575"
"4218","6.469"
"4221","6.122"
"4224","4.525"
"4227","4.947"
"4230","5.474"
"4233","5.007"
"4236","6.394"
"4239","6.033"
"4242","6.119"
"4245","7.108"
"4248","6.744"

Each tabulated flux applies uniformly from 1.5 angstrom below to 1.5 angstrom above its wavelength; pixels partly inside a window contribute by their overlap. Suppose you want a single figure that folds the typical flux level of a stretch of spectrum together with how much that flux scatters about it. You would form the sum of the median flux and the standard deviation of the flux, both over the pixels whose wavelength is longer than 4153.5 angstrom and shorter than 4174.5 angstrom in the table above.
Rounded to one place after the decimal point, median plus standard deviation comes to 6.2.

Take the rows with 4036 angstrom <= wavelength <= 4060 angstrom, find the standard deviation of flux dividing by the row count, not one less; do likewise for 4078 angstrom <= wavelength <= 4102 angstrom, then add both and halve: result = 0.50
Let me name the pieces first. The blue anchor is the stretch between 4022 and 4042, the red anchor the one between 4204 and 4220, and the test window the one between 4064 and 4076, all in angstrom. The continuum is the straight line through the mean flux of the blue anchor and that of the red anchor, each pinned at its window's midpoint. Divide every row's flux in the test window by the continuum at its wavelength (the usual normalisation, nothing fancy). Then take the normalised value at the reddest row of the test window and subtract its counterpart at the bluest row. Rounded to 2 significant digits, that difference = -0.12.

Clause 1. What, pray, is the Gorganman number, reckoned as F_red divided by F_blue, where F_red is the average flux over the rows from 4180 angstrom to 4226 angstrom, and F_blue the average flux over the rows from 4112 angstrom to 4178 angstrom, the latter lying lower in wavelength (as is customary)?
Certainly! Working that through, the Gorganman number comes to 0.99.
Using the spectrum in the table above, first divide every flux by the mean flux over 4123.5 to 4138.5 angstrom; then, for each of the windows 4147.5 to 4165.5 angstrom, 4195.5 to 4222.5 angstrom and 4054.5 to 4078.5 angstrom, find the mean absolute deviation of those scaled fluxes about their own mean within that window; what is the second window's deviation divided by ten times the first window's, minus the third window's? 0.10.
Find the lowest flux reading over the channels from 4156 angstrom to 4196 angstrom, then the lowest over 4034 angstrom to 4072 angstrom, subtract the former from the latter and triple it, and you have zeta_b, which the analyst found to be -1.7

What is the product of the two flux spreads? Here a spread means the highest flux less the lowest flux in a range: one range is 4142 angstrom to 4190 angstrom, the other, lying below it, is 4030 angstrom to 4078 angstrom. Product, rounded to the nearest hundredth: 3.03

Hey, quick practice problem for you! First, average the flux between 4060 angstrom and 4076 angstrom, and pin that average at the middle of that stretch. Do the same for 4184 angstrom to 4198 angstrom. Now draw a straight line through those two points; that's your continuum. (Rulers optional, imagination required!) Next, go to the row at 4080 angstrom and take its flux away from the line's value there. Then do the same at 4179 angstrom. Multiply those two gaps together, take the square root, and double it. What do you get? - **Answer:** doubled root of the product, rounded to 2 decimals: 0.77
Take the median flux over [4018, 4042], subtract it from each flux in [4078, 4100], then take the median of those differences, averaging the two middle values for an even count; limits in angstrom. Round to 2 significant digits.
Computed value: 0.10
